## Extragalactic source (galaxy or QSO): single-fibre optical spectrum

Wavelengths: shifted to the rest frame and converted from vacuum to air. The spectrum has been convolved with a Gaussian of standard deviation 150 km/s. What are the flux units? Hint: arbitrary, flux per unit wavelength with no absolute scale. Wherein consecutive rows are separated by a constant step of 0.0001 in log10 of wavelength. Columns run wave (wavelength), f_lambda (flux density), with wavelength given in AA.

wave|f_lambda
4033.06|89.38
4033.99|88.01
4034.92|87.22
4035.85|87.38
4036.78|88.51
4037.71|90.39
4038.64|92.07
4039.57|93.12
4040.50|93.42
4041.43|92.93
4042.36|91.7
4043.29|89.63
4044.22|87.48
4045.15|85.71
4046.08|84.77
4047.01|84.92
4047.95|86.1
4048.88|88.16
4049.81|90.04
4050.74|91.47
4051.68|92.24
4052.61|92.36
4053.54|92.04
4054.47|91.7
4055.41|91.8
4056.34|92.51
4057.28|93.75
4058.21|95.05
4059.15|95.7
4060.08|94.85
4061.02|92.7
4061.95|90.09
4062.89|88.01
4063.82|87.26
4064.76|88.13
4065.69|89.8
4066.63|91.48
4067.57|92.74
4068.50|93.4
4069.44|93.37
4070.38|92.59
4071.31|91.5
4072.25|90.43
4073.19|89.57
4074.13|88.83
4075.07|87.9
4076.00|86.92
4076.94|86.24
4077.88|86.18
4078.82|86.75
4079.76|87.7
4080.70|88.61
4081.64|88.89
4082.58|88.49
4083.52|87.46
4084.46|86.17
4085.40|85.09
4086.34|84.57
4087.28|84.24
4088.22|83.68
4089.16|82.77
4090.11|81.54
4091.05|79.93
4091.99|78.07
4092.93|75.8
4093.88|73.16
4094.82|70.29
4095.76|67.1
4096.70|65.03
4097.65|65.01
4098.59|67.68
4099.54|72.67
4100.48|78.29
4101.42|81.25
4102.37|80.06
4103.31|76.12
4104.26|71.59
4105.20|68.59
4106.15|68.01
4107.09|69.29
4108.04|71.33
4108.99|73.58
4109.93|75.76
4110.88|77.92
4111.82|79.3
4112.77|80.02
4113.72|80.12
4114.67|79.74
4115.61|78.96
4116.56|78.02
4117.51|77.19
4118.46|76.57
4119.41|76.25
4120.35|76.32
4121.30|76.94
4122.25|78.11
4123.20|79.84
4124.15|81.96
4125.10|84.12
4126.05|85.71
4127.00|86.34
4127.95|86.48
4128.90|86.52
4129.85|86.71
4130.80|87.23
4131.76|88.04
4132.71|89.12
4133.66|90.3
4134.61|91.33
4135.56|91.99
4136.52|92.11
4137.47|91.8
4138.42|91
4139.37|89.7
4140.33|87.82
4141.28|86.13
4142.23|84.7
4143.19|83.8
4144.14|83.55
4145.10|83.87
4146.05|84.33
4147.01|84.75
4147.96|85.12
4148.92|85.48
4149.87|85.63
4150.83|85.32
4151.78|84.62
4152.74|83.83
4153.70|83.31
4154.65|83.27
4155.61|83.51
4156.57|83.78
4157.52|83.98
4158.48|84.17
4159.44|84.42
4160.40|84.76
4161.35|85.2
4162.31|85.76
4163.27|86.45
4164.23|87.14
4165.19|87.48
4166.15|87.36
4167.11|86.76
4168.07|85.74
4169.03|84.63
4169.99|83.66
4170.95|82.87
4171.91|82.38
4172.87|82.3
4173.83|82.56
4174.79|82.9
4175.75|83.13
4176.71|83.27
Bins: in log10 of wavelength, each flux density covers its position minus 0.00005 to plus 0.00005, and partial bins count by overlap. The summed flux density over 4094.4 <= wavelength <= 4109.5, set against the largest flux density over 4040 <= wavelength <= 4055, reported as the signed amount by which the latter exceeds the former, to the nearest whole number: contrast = -1052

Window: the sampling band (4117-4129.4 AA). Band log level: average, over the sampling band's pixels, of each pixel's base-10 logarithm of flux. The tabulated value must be 1.91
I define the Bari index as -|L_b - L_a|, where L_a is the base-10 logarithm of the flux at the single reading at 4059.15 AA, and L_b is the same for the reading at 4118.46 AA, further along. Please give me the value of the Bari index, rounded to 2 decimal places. -0.10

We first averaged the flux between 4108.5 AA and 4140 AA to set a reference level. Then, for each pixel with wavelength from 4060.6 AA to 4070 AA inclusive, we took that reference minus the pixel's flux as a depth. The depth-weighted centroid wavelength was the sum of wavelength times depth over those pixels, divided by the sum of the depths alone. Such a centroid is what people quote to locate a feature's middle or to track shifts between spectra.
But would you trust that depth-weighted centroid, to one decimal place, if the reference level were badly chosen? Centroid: 4065.6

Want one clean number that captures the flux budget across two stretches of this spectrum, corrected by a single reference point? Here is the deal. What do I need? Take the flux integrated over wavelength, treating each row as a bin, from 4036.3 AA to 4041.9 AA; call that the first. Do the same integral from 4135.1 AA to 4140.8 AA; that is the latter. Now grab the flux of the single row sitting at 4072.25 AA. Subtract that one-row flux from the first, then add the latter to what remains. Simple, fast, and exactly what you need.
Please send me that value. 940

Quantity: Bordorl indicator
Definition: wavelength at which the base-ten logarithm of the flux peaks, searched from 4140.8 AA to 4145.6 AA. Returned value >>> 4141.28 AA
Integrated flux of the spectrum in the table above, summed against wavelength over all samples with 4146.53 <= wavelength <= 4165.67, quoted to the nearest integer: 1625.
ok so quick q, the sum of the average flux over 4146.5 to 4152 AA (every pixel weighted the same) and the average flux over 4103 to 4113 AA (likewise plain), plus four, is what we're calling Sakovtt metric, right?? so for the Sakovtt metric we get 163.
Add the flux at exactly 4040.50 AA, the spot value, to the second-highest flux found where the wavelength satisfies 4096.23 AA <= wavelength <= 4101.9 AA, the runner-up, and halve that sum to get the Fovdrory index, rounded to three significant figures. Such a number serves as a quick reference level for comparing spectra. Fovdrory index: 85.9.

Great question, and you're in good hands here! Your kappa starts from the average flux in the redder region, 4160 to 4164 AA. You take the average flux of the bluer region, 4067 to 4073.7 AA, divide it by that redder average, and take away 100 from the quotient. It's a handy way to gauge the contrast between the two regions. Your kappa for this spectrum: -98.9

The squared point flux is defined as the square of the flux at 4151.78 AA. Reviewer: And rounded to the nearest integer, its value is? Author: 7161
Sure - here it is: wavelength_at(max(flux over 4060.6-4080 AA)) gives 4068.50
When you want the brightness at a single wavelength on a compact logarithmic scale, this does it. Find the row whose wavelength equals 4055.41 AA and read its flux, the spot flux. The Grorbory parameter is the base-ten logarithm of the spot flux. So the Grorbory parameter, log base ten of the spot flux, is 1.96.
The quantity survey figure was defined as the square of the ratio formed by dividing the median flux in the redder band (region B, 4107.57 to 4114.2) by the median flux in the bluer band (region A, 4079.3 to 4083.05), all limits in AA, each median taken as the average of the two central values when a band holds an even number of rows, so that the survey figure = 0.77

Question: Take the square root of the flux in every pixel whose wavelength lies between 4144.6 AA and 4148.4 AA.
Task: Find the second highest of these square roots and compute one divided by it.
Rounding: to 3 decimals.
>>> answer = 0.109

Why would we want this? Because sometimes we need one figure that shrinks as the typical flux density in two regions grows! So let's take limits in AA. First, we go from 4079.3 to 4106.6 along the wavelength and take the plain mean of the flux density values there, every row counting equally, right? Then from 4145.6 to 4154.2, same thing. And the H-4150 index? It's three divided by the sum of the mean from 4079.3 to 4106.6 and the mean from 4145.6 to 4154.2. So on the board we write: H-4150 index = 0.0184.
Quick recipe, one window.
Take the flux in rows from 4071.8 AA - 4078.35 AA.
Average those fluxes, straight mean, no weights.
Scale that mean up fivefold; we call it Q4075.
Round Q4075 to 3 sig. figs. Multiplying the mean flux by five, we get 440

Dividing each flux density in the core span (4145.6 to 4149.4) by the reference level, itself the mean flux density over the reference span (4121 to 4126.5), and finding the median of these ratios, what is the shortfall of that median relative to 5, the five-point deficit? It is 3.95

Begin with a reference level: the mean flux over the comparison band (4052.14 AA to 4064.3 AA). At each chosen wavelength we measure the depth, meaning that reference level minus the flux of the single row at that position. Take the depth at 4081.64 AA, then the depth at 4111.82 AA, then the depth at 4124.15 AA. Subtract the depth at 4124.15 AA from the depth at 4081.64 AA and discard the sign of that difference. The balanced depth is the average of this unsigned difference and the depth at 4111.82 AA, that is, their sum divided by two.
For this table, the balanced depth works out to 10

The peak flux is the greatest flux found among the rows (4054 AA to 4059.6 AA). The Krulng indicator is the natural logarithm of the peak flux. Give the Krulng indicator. 4.56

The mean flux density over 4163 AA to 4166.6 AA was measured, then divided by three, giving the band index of 29.0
